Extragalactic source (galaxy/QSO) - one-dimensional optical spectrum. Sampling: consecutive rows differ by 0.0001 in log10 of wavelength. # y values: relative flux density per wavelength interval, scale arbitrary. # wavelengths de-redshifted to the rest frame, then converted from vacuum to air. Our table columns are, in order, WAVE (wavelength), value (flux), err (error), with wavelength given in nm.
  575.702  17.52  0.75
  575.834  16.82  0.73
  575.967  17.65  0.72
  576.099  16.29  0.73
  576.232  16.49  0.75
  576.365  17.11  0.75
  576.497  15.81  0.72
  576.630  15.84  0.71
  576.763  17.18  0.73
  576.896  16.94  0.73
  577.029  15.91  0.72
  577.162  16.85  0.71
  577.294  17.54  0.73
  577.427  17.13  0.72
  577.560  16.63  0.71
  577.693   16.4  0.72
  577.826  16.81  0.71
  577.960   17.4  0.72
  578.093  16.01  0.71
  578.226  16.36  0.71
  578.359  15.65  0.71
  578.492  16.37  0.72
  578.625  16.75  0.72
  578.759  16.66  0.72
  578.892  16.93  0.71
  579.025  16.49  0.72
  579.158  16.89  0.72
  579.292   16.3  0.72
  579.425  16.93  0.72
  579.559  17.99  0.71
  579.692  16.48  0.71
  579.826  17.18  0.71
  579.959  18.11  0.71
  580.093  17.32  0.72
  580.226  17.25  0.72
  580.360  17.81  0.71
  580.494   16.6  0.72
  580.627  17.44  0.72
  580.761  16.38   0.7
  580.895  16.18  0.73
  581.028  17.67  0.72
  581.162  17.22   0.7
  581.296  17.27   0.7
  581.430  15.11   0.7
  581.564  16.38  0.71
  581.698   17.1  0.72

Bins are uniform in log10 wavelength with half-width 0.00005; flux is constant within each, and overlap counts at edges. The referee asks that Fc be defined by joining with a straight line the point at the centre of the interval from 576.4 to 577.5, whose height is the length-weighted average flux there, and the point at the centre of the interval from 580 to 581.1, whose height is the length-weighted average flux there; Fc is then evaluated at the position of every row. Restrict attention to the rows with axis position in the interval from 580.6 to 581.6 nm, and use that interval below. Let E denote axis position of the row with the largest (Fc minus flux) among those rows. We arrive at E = 581.430 nm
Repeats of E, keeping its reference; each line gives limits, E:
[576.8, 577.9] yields 577.029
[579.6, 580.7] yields 579.692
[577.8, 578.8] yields 578.359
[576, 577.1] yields 576.497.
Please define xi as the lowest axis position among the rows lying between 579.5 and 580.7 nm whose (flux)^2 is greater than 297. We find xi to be 579.559 nm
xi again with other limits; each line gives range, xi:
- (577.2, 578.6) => 577.294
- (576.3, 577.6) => 577.294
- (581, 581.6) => 581.028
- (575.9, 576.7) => 575.967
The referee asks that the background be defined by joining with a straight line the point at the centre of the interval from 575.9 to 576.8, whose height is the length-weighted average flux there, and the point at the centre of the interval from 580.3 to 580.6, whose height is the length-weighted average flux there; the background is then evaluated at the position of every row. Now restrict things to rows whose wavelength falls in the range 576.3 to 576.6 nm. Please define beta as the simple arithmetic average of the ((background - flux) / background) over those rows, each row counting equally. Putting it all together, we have 0.01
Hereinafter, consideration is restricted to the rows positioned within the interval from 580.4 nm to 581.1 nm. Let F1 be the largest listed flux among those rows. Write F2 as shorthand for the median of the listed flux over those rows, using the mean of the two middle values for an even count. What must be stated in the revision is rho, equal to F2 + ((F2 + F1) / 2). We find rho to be 33.7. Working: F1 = 17.67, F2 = 16.6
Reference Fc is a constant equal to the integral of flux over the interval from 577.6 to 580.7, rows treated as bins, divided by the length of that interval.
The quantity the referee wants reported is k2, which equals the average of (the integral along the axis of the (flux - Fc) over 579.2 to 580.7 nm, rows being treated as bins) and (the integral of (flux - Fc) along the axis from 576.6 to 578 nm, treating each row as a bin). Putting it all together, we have 0.2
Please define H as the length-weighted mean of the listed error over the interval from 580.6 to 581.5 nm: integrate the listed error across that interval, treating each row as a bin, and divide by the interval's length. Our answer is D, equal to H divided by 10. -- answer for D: 0.0709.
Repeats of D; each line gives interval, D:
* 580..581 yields 0.0717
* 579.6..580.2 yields 0.0714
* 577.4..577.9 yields 0.0713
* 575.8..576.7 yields 0.0730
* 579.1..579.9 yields 0.0715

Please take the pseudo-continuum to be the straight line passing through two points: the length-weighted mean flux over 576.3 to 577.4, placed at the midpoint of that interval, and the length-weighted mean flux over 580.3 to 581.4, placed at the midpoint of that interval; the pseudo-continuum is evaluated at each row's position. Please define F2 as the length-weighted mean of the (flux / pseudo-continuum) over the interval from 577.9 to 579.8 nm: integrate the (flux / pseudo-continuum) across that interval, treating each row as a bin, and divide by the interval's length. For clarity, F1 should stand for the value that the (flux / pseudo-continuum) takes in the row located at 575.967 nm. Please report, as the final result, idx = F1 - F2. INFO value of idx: 0.073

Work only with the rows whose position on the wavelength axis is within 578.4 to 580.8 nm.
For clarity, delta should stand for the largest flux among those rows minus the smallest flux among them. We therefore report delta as 1.81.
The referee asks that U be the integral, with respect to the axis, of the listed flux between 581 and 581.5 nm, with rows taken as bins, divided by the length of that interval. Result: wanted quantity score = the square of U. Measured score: 280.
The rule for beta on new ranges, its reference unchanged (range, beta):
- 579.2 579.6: 0.00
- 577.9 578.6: 0.03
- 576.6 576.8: 0.01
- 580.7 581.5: 0.04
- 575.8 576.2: -0.02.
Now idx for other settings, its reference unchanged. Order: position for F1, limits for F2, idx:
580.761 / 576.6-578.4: -0.031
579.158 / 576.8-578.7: 0.009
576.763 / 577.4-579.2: 0.043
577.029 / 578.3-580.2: -0.047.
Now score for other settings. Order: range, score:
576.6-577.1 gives 272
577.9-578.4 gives 269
